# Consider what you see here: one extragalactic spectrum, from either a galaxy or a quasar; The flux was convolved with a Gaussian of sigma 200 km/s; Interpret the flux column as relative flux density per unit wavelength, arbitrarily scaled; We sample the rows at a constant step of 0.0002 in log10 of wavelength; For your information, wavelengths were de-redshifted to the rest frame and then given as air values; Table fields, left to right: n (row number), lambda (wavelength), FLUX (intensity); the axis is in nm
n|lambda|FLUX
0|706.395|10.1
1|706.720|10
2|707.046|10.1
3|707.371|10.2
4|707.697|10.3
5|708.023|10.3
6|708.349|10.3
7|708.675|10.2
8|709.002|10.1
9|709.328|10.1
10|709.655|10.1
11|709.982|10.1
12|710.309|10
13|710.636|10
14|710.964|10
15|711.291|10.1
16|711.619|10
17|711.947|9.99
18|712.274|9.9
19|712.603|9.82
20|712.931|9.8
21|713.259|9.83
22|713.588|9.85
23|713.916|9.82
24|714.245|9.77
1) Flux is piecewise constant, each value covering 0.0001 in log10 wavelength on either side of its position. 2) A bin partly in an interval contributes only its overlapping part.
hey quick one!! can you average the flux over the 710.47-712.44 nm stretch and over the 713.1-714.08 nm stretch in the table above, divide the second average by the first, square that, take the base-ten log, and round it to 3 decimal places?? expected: -0.014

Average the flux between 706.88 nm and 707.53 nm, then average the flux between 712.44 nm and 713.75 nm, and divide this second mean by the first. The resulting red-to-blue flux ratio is 0.968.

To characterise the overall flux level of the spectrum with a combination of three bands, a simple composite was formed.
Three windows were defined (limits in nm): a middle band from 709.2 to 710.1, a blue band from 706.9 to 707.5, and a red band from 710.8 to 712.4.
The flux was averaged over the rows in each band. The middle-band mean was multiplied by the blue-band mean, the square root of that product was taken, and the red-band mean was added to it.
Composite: 20.1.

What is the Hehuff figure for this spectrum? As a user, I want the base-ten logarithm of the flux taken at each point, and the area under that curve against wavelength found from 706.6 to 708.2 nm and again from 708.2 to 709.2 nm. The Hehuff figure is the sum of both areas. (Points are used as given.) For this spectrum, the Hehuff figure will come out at 2.6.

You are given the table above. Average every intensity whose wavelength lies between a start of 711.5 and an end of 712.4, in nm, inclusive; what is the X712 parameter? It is 10.0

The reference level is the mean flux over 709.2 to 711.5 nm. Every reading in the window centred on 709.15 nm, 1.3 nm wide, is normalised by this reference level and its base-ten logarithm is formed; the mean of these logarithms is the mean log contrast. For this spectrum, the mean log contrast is 0.003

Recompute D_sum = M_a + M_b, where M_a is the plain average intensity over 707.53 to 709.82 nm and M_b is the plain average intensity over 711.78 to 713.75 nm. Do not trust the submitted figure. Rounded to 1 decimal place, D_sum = 20.1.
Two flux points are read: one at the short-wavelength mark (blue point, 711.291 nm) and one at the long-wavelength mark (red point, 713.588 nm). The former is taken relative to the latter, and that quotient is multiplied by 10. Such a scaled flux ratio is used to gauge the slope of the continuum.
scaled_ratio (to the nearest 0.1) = 10.3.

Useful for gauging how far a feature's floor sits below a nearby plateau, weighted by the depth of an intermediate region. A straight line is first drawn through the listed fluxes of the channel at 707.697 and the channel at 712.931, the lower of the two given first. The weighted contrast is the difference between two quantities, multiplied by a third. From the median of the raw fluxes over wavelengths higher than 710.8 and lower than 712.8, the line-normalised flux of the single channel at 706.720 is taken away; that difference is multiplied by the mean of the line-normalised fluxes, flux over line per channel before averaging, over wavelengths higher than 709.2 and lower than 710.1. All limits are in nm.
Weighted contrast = 9.02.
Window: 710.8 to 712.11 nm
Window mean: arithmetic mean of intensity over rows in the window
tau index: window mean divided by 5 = 2.00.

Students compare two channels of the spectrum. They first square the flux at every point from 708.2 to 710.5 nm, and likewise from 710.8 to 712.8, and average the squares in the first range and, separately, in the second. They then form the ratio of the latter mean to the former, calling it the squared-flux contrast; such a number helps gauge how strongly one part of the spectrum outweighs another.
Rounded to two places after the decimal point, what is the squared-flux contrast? 0.97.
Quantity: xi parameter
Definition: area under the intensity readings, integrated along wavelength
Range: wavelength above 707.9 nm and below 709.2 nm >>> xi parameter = 13.3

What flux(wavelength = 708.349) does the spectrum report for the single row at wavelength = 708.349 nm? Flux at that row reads 10.3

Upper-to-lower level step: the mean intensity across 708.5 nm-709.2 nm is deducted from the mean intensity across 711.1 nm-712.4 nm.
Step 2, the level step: -0.15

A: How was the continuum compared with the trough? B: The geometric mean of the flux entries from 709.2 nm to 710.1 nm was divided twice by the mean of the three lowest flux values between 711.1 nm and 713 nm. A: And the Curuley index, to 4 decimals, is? 0.1043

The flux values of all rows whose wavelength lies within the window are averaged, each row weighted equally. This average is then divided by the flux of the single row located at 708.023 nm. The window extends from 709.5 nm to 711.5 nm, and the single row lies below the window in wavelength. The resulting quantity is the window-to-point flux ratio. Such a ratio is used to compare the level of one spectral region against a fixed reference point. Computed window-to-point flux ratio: 0.98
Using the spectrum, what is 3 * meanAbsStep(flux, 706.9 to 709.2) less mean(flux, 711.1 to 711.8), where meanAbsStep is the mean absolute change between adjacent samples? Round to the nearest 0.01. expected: -9.85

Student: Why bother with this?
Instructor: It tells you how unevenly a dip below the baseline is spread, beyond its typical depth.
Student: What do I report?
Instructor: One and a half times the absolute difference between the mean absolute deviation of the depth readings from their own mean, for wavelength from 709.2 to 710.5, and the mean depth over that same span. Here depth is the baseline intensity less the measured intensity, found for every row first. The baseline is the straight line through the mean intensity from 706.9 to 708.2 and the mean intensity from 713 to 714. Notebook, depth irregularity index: 0.03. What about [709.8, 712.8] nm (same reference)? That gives 0.08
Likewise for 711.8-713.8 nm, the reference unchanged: 0.02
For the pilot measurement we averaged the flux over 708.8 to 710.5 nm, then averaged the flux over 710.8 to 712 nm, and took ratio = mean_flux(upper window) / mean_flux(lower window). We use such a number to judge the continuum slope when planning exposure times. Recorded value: 0.994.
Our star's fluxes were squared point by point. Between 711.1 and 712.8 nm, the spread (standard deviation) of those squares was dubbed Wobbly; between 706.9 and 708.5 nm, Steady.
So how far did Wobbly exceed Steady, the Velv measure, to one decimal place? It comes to 0.3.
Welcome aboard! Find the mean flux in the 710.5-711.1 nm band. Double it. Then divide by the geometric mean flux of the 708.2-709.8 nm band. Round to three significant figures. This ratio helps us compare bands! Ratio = 1.97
